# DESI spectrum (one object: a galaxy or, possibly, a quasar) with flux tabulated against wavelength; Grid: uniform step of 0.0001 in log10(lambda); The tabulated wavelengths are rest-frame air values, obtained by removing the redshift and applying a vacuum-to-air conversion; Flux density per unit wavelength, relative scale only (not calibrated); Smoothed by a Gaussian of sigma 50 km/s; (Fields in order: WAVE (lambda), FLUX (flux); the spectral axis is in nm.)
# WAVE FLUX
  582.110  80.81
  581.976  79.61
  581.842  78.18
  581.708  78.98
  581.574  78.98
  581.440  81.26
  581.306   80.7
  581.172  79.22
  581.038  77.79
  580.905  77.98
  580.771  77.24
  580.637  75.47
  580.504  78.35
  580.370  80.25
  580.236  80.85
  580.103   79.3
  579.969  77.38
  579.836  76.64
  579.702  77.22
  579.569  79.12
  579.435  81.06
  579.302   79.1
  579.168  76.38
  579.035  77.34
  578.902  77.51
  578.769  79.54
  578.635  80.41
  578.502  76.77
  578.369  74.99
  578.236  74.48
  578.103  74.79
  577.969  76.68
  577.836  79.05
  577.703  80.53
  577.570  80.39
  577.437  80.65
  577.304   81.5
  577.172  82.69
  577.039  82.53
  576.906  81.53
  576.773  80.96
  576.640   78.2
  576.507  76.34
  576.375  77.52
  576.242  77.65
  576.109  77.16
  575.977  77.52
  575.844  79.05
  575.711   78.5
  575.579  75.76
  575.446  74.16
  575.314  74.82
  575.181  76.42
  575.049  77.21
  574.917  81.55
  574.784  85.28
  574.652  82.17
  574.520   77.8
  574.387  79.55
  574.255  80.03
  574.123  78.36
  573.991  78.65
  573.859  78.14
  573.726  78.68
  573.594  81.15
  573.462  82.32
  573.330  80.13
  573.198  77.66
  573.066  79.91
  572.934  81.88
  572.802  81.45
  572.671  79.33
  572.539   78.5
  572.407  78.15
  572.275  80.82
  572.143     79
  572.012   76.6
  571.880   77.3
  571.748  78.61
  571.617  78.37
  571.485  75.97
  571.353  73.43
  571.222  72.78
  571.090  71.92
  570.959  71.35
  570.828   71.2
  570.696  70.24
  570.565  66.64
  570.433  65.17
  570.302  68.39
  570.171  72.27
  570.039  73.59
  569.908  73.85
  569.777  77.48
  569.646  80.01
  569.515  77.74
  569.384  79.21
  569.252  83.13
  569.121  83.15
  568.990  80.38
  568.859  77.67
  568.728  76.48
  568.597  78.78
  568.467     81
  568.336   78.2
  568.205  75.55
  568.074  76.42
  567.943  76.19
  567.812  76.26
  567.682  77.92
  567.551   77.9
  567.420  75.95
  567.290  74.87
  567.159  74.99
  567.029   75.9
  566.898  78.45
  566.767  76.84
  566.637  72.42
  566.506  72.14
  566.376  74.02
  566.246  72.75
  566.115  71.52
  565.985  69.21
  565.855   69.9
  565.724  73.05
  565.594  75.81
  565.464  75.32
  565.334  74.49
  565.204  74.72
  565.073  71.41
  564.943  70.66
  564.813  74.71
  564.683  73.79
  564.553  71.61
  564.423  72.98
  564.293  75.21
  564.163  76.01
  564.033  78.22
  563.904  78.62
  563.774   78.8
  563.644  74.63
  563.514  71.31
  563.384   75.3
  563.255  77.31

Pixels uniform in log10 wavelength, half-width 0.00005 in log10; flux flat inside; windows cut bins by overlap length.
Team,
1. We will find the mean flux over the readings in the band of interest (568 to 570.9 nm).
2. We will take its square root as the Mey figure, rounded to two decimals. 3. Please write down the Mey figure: 8.70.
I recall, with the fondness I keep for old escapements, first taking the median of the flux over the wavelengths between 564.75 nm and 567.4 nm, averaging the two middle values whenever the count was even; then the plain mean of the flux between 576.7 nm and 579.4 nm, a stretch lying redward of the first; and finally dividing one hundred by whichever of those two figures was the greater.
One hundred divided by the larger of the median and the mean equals 1.27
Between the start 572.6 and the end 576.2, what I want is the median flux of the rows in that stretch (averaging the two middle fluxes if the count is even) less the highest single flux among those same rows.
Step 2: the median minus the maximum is -6.6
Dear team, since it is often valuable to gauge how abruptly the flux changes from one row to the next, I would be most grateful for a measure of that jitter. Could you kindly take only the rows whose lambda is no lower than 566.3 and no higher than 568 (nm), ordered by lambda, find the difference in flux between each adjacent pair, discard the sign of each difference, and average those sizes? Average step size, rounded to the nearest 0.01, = 1.38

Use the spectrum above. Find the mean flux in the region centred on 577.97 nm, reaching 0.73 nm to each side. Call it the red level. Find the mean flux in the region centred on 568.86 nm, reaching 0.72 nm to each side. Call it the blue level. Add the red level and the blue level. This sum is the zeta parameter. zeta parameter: 157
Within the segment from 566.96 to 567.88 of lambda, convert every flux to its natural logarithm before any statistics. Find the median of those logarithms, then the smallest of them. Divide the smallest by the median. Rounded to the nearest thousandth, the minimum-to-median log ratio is 0.997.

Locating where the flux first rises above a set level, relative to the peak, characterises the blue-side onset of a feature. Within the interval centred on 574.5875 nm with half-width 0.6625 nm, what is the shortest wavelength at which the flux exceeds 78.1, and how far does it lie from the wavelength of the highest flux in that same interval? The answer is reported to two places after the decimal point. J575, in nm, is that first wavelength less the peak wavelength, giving -0.79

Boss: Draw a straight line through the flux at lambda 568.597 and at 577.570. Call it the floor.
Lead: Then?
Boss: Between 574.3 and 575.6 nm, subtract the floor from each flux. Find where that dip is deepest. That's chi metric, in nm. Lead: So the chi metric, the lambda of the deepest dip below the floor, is 575.446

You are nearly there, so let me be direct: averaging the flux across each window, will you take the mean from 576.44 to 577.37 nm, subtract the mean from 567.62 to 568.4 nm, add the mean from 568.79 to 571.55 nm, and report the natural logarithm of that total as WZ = 4.36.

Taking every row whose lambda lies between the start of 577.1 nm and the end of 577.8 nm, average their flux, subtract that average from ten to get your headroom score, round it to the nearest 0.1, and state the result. -71.2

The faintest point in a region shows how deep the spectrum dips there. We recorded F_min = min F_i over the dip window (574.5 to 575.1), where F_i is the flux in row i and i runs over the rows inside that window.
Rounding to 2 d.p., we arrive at 77.21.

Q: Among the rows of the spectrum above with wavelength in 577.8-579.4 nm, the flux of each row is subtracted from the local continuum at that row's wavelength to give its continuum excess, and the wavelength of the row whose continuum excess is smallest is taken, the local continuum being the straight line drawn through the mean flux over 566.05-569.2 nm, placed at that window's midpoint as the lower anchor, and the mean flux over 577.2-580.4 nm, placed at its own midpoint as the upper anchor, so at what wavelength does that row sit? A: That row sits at 578.635 nm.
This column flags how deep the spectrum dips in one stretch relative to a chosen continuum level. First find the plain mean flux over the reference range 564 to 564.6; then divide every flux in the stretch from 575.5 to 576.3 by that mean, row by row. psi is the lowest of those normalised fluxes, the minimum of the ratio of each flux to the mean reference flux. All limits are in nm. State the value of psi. 1.01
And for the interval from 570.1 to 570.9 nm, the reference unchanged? 0.87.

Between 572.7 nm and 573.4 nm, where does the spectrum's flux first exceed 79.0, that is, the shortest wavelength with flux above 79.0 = 572.802 nm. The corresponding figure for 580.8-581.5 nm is 581.172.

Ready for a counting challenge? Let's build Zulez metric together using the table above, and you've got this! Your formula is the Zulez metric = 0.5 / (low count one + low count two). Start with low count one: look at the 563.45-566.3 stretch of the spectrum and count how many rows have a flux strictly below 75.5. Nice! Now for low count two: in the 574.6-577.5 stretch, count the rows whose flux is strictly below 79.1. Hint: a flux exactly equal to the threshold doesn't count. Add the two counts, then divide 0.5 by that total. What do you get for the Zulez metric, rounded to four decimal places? 0.0167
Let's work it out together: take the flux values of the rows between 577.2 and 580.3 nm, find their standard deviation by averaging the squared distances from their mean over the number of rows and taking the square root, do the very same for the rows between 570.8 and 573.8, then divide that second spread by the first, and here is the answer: 1.59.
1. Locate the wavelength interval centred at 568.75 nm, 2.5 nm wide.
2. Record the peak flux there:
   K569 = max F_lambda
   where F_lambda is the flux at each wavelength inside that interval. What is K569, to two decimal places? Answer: 83.15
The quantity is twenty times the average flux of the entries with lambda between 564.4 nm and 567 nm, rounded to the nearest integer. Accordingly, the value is 1466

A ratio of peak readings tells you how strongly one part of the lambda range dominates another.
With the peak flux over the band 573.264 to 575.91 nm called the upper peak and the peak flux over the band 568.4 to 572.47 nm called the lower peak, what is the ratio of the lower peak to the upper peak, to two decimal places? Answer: 0.98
